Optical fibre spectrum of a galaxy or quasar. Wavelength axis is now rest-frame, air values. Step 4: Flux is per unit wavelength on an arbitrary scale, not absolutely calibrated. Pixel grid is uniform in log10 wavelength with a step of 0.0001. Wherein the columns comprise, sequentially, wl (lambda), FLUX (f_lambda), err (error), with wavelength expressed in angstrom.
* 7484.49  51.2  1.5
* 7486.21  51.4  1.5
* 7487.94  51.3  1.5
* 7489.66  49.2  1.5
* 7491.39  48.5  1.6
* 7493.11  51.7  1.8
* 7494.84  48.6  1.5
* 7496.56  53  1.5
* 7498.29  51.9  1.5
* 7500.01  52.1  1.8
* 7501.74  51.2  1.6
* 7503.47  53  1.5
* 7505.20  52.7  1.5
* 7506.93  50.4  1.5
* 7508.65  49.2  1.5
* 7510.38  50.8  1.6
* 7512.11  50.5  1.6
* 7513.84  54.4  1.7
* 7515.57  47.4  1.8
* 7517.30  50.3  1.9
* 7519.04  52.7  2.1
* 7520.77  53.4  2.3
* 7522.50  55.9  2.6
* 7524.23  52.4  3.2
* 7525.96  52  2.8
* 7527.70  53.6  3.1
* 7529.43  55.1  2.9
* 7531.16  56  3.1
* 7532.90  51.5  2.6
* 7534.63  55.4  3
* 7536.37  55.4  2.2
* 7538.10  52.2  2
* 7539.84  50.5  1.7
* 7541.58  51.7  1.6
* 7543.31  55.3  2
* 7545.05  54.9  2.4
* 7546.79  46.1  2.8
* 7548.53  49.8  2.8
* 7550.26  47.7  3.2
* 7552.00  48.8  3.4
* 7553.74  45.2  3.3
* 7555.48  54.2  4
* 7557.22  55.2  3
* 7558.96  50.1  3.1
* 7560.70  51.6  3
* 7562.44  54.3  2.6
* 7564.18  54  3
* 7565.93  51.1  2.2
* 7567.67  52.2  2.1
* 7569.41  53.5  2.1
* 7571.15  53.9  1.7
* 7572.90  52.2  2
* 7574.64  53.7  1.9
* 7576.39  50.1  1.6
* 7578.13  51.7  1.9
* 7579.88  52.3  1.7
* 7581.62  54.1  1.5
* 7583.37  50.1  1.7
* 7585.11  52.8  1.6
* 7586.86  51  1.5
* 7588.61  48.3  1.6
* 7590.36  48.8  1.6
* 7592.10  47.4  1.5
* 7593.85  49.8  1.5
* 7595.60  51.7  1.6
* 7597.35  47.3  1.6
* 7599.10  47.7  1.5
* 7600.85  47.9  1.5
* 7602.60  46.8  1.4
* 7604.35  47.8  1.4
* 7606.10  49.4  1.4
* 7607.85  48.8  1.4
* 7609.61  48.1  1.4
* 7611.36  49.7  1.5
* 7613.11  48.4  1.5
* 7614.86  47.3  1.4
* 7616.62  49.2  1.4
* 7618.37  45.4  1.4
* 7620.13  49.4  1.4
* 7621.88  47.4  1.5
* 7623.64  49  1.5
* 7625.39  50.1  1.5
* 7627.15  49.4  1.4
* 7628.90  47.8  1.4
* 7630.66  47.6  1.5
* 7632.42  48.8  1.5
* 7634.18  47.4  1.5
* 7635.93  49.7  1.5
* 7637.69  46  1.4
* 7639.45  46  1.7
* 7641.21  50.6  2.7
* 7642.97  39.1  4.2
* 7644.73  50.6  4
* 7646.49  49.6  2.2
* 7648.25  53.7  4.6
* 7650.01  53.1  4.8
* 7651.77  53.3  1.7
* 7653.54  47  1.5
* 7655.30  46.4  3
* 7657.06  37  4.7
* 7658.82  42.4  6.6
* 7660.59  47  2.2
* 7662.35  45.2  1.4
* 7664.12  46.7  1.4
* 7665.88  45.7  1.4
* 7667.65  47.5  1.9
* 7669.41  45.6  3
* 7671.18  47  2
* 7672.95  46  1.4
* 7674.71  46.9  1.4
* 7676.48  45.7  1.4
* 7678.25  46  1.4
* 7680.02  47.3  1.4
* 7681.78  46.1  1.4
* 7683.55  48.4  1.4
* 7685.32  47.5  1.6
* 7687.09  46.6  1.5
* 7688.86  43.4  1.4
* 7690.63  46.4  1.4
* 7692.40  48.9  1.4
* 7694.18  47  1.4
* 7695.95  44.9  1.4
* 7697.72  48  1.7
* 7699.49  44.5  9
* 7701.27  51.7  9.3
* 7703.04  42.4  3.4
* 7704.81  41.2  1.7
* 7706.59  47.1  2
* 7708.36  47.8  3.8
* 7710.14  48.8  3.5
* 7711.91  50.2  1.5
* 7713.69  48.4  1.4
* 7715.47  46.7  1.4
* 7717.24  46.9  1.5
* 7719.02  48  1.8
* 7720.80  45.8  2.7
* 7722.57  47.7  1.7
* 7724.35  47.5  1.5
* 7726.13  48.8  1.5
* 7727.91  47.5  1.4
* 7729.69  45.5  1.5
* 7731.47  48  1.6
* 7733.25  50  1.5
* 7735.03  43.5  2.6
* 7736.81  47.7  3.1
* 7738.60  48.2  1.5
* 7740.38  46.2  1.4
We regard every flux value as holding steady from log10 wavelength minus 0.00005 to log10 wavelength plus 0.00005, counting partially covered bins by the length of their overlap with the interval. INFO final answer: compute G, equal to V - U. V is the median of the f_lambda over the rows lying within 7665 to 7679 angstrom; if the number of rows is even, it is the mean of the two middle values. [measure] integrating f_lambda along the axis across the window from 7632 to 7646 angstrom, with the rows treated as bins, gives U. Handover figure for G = -616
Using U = 662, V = 46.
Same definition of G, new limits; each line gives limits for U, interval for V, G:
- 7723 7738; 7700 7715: -662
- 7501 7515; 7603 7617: -672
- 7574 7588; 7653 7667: -680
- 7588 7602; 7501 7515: -629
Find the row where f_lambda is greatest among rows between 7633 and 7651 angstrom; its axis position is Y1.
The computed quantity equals 7648.25 angstrom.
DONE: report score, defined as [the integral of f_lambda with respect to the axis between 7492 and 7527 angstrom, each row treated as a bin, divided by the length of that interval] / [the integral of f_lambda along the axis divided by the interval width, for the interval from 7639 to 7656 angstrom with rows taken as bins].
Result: 1.05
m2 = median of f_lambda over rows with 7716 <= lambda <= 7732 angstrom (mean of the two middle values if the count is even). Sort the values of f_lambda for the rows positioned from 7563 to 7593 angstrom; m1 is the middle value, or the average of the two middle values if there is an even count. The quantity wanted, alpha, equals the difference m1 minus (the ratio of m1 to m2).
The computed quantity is 51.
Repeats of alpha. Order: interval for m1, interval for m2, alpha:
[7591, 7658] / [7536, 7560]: 47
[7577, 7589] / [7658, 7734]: 51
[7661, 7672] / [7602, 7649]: 45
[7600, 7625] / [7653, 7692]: 47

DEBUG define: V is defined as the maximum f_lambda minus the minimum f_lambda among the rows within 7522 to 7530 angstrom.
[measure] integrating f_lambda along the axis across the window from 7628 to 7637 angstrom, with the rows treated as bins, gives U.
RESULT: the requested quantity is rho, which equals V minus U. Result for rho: -430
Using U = 434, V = 3.9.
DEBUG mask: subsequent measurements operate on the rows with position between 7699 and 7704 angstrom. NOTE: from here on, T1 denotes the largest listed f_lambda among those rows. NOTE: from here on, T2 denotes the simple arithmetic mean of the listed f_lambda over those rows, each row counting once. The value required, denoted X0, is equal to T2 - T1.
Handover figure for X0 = -5.5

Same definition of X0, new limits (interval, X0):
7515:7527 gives -3.9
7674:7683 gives -0.9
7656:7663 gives -4.1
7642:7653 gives -3.8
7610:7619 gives -1.7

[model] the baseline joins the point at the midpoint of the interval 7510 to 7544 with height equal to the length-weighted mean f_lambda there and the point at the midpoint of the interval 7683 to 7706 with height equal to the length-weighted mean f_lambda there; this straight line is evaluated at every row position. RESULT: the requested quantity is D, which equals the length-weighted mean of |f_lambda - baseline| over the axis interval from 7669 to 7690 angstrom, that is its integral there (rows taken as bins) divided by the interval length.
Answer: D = 0.96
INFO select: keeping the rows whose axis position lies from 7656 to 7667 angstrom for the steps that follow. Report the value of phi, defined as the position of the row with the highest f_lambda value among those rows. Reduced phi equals 7660.59 angstrom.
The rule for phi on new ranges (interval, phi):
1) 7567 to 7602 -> 7581.62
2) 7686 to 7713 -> 7701.27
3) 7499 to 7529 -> 7522.50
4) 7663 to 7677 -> 7667.65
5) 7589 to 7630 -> 7595.60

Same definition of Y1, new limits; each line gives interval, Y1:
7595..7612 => 7595.60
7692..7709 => 7701.27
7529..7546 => 7531.16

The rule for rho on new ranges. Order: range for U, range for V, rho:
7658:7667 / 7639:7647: -397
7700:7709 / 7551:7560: -403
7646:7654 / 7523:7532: -409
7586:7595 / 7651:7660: -426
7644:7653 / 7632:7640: -463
